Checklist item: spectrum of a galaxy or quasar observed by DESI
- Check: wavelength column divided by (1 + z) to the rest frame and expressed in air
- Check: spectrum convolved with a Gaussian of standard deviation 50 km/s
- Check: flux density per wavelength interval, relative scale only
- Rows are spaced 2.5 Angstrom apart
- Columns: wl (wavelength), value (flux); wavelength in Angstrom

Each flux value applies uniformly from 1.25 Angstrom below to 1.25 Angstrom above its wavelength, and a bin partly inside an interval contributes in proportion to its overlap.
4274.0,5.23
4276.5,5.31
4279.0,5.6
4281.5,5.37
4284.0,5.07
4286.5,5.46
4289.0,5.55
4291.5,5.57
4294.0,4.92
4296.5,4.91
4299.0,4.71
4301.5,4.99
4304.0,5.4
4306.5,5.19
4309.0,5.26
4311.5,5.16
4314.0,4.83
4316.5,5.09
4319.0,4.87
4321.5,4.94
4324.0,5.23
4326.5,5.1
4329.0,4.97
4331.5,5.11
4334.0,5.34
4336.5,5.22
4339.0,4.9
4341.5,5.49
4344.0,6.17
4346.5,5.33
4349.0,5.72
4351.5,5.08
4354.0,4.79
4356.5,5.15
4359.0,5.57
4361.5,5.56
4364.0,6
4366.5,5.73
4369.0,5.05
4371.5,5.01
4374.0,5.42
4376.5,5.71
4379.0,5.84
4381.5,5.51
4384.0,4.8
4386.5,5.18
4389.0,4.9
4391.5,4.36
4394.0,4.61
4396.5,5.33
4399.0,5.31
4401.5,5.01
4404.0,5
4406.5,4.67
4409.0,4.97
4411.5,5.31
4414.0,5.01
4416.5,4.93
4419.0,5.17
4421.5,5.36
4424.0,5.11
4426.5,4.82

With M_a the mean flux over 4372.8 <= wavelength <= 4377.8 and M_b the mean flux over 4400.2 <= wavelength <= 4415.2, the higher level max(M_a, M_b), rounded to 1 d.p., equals 5.6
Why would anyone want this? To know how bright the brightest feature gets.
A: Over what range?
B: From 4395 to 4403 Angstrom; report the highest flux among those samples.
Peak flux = 5.33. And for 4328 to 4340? 5.34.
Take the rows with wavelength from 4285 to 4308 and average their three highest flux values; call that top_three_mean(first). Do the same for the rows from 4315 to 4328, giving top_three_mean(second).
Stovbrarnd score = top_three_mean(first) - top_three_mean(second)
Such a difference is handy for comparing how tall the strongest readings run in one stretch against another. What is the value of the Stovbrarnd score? 0.39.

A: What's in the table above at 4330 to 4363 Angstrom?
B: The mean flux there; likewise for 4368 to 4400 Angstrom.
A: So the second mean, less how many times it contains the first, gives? 4.19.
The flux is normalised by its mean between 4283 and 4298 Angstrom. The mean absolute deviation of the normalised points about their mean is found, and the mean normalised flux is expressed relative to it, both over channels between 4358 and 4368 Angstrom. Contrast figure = 38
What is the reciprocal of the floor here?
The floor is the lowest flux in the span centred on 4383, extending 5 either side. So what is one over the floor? 0.208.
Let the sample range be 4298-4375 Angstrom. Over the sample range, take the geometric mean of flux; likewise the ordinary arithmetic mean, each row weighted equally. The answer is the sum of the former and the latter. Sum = 10.5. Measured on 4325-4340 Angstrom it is 10.2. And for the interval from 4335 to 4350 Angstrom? 10.9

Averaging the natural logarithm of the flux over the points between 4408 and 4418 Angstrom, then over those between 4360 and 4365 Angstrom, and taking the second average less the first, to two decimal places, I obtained 0.13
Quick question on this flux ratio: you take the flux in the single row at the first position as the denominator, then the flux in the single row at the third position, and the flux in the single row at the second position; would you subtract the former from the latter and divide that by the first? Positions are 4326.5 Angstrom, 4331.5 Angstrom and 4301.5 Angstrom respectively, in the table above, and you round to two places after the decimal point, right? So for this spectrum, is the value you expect -0.02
